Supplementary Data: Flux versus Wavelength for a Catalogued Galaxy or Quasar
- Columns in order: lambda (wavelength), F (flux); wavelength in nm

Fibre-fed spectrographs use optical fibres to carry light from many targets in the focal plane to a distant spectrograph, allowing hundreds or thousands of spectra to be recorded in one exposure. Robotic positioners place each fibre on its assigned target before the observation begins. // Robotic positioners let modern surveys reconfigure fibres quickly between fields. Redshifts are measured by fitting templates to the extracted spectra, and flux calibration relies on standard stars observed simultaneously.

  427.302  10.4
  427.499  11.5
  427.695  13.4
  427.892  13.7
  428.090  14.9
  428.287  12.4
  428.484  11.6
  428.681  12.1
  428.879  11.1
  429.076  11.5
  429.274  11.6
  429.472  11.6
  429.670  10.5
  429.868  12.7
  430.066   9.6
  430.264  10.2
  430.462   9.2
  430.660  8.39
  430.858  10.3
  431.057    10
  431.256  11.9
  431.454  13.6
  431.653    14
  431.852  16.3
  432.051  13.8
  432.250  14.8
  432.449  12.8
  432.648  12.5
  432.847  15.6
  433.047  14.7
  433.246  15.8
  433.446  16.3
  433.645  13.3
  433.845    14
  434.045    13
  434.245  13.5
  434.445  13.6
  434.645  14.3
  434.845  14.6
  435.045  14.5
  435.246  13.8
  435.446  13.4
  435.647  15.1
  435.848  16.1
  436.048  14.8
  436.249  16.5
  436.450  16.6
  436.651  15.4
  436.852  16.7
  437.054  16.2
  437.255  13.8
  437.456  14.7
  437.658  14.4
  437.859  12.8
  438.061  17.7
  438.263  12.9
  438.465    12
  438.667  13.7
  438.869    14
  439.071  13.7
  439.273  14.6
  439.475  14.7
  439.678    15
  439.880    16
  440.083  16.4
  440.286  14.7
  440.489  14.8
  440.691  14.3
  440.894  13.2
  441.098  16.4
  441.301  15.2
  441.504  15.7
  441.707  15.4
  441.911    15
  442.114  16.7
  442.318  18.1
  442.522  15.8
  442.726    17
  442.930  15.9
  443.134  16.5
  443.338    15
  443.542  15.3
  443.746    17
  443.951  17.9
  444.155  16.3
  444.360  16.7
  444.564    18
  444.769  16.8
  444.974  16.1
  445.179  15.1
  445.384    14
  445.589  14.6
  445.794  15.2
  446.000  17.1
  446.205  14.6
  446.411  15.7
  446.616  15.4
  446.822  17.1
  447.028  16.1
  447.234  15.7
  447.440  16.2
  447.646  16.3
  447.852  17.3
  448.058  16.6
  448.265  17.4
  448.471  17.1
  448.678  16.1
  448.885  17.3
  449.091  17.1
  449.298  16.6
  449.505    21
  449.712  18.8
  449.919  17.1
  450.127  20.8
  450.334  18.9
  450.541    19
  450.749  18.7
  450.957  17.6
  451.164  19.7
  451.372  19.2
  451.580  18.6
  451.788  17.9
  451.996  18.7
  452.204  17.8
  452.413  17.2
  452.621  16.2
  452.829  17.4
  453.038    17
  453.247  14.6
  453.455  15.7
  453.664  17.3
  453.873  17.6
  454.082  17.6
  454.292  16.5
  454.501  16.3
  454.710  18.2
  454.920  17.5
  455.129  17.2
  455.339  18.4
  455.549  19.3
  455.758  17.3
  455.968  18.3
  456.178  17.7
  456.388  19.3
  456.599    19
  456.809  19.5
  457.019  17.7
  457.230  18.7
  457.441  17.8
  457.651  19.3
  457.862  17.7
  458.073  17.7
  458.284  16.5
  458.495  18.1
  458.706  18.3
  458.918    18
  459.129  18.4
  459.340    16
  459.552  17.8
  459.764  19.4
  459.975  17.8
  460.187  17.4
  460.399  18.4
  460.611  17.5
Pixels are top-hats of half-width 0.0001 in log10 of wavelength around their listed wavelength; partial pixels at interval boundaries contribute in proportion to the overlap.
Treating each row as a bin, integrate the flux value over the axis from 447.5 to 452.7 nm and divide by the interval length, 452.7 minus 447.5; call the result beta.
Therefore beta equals 18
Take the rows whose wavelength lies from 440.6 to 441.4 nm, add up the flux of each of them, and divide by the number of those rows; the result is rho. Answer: 14.8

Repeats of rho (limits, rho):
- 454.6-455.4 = 17.8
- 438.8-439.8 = 14.4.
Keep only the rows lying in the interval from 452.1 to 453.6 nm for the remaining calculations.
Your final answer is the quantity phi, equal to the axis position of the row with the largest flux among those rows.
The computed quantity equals 452.204 nm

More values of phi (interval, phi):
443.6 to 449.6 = 449.505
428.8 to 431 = 429.868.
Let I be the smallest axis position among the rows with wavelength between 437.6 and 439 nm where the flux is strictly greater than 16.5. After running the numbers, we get 438.061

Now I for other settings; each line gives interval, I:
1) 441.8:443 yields 442.114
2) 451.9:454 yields 451.996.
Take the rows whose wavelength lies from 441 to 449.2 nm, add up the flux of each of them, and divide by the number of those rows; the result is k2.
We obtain 16.2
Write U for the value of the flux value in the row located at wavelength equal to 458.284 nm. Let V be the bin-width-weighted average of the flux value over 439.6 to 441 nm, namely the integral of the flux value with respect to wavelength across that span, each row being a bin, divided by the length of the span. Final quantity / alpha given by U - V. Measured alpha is 1.6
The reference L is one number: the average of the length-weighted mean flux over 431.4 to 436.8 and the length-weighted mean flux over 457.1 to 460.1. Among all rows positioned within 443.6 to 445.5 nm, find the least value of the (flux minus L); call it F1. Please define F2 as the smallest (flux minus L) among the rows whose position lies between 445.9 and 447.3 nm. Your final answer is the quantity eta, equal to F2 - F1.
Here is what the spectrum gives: 1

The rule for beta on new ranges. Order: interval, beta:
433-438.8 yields 15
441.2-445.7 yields 16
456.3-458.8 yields 18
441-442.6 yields 16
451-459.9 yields 18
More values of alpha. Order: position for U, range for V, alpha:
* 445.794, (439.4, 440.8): 0.1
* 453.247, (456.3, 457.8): -4.1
